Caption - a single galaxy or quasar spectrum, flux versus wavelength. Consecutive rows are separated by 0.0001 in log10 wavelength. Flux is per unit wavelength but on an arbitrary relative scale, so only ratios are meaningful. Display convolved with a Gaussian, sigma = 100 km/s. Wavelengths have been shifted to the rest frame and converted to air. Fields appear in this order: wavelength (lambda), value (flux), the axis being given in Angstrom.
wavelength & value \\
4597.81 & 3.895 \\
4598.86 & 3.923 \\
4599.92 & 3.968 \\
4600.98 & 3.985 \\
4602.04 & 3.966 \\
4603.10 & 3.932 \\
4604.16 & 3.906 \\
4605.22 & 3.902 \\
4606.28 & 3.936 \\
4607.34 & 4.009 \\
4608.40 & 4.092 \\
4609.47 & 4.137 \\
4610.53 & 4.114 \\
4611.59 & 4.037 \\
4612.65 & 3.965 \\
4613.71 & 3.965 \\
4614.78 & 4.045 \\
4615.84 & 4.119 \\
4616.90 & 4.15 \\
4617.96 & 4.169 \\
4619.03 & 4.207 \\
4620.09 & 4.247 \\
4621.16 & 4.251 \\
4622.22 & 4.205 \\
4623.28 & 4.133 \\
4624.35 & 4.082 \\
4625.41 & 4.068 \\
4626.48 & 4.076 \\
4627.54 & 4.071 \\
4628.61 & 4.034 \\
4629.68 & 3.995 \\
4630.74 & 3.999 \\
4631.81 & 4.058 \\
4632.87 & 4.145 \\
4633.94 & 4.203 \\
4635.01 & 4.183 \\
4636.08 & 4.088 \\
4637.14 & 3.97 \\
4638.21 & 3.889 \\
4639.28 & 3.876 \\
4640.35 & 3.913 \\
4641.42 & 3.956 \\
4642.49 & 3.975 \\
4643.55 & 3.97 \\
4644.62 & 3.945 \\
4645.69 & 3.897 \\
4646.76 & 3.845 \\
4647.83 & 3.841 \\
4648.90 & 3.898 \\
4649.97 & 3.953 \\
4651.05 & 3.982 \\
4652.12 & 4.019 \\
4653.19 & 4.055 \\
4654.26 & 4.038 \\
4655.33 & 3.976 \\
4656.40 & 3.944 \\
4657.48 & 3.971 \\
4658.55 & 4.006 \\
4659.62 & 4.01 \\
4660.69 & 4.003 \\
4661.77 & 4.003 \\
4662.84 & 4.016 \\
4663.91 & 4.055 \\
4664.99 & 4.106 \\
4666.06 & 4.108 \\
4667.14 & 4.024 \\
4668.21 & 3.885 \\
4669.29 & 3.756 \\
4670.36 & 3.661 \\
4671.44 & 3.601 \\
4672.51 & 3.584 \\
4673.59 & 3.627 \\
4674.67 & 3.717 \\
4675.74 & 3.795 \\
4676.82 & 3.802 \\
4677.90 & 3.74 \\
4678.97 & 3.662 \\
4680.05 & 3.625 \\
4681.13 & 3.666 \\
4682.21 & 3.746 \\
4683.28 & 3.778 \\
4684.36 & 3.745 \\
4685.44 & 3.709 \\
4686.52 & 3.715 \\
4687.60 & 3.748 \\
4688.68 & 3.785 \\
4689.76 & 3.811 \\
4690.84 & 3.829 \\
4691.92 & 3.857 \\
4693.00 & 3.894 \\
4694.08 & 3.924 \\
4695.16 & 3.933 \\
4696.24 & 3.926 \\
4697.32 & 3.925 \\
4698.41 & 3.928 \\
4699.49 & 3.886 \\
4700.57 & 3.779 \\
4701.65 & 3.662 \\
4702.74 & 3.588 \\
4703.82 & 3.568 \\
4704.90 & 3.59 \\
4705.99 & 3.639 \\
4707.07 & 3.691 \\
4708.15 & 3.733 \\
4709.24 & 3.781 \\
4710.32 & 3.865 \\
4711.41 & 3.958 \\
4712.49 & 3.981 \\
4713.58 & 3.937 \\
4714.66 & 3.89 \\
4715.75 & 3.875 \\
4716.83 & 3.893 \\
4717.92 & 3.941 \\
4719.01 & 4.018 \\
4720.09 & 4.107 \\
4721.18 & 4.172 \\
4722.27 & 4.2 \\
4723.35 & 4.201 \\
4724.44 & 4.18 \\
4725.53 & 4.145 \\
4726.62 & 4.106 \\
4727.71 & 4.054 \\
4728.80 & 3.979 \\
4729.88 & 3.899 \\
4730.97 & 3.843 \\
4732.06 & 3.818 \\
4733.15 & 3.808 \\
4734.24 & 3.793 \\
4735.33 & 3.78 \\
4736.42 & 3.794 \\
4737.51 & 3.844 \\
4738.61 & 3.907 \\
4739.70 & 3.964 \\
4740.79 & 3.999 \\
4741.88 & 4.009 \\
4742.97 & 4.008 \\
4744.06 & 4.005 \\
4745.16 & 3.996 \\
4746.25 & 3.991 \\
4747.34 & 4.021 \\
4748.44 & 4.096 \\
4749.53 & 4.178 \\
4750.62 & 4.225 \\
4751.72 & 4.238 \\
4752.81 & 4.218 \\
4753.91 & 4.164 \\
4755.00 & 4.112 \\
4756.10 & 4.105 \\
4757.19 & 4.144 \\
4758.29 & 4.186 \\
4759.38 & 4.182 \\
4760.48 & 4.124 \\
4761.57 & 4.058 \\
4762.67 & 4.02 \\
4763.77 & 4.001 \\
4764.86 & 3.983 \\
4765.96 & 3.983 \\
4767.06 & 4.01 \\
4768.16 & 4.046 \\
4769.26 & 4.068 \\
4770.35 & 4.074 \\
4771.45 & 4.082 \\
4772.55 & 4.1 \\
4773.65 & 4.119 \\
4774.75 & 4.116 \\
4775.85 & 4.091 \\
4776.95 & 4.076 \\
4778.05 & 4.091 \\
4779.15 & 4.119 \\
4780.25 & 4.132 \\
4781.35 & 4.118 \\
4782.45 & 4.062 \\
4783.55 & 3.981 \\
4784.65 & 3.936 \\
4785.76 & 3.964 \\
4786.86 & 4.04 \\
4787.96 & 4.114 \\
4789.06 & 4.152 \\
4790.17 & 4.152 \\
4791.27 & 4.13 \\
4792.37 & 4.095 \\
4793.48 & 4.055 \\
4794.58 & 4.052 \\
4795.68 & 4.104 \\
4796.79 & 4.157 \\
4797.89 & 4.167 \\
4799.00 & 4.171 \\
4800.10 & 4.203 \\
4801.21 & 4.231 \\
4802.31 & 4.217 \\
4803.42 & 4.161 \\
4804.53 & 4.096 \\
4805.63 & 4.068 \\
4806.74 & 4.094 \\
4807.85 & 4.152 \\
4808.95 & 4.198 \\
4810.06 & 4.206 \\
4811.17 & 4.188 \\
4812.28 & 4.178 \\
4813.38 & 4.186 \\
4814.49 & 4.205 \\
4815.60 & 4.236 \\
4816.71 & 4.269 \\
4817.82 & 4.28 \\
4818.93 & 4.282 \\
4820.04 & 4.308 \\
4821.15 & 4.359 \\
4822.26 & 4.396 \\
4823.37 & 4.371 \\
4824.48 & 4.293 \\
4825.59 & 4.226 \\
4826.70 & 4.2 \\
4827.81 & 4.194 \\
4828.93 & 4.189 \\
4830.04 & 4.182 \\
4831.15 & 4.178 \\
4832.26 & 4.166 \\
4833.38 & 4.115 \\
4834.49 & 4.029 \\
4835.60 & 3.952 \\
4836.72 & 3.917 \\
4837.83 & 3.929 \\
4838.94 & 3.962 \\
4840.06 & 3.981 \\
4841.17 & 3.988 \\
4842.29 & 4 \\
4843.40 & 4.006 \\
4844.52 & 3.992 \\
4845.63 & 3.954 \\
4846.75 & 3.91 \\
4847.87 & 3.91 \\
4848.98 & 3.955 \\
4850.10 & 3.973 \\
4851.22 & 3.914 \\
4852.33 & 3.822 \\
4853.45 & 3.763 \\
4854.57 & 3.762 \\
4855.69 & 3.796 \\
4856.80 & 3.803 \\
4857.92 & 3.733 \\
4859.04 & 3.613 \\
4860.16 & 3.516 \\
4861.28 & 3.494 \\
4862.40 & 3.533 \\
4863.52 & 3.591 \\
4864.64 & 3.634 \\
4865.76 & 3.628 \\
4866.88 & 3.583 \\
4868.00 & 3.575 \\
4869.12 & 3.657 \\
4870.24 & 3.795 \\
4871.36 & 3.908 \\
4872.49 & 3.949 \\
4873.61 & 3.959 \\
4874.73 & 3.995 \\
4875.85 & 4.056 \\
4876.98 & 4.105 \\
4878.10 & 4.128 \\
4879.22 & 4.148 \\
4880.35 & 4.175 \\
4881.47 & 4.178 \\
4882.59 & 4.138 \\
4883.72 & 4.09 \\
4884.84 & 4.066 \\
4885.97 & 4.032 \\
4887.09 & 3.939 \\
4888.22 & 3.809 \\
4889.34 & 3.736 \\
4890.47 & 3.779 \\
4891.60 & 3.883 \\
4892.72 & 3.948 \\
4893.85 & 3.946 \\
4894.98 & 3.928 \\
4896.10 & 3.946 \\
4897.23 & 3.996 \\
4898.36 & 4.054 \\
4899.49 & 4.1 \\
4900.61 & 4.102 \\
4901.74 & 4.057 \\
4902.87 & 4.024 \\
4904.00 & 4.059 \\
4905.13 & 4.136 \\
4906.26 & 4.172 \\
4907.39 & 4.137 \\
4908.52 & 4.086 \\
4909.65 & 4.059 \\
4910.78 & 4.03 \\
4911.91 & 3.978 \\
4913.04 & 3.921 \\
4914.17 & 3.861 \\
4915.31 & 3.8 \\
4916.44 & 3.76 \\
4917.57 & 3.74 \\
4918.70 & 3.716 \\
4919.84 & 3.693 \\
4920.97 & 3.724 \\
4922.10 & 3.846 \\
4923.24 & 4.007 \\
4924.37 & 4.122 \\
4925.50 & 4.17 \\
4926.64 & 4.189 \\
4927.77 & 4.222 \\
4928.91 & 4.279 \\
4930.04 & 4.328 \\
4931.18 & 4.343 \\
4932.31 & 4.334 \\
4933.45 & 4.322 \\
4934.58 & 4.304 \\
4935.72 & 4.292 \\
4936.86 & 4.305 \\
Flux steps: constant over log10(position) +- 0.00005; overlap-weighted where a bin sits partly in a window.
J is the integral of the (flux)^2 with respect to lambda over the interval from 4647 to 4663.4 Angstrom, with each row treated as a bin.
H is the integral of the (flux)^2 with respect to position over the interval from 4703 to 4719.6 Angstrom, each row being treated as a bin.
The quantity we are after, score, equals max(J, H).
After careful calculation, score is 260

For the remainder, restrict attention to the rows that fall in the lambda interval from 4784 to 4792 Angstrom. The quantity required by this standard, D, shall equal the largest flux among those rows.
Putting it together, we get 4.152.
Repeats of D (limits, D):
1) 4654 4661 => 4.038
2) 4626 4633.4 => 4.145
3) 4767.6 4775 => 4.119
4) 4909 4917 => 4.059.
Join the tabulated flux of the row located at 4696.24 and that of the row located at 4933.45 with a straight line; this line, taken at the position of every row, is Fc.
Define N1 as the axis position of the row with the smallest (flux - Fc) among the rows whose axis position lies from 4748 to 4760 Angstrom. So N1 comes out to 4756.10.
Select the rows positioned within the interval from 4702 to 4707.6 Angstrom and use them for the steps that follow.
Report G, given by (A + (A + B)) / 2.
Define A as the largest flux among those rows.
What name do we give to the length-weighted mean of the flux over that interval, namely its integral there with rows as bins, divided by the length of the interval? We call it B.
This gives 5.50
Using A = 3.691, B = 3.6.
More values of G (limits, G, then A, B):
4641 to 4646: 5.95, 3.975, 4.0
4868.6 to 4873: 5.86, 3.949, 3.8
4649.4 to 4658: 6.05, 4.055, 4.0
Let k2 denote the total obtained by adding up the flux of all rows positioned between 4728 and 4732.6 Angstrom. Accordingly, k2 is 16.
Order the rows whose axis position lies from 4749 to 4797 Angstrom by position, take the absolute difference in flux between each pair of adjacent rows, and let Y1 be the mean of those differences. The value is 0.031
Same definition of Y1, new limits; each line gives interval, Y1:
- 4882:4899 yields 0.054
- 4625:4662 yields 0.037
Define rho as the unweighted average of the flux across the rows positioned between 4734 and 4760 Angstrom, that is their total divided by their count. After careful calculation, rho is 4.04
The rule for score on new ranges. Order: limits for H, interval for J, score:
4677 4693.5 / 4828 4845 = 278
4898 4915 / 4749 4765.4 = 280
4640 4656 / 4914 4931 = 269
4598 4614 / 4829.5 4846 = 267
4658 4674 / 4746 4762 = 274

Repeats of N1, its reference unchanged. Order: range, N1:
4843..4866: 4861.28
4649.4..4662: 4656.40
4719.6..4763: 4735.33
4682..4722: 4703.82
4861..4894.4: 4861.28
